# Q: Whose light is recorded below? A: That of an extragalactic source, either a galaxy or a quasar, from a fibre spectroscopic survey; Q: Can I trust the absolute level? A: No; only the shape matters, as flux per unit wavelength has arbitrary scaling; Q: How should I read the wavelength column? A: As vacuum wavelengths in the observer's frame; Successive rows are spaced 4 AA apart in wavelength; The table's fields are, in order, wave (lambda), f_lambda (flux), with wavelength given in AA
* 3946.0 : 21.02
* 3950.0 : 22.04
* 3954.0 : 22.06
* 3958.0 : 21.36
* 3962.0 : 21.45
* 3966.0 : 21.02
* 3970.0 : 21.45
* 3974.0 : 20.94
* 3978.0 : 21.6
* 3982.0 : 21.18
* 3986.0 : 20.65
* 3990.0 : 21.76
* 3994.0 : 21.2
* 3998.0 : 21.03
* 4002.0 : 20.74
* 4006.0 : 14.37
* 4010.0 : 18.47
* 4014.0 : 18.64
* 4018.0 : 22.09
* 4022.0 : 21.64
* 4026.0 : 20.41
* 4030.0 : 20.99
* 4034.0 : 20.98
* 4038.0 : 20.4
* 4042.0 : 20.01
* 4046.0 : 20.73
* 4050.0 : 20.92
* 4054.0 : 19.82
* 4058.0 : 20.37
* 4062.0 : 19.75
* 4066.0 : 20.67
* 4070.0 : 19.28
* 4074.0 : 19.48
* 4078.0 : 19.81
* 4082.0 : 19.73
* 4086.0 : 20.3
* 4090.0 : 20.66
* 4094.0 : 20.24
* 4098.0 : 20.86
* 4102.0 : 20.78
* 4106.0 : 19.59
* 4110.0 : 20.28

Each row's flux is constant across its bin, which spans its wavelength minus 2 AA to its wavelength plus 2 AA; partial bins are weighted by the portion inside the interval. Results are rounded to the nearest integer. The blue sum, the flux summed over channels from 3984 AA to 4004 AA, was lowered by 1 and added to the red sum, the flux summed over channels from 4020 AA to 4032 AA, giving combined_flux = 167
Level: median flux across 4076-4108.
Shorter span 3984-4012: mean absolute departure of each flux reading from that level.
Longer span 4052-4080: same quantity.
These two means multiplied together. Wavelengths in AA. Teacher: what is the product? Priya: 0.89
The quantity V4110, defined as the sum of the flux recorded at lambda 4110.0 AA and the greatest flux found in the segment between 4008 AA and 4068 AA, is 42.4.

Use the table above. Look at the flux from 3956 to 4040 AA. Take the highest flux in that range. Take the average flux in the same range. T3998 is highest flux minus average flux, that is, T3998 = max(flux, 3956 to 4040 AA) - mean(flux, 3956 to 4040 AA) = 1.50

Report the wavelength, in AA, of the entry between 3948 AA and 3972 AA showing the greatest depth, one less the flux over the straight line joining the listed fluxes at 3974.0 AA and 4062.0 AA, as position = 3966.0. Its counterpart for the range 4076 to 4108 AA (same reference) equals 4082.0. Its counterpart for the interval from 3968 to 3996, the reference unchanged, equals 3986.0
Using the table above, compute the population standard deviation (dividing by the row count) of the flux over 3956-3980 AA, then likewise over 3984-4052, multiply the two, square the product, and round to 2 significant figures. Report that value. 0.18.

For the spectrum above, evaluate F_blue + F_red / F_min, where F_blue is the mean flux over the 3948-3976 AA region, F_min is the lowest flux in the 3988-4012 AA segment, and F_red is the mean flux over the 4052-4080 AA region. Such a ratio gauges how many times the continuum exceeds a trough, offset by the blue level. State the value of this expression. 22.9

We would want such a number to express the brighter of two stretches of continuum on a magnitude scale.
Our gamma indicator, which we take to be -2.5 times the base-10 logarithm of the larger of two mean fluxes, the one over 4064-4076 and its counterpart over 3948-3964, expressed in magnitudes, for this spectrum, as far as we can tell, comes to -3.34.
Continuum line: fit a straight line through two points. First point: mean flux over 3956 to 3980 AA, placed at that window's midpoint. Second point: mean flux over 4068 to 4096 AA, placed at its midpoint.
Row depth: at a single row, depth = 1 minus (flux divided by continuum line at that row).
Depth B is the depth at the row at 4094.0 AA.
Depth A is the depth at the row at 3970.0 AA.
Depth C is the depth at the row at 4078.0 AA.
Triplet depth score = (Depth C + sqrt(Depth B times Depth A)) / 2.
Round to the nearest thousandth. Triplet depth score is 0.011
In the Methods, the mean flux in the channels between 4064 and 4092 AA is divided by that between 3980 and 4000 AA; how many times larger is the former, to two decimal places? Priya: 0.94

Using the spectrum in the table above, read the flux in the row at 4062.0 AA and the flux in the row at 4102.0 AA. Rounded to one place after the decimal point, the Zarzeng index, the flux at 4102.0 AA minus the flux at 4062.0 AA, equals 1.0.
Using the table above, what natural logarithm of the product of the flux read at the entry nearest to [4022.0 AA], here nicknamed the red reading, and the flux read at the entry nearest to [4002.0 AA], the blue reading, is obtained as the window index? 6.11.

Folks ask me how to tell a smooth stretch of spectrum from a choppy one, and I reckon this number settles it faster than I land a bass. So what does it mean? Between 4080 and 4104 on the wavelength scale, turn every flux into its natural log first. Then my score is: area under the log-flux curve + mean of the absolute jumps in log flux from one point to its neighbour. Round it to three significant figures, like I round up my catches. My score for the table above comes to 72.4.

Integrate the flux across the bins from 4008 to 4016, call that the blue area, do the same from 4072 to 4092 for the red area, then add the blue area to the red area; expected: 548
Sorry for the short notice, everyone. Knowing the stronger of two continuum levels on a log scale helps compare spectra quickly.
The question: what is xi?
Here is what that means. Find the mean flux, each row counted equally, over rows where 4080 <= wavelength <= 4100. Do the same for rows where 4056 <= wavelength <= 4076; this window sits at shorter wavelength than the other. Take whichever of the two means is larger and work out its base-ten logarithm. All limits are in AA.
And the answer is 1.31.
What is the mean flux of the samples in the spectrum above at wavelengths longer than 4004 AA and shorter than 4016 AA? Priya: 17.2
